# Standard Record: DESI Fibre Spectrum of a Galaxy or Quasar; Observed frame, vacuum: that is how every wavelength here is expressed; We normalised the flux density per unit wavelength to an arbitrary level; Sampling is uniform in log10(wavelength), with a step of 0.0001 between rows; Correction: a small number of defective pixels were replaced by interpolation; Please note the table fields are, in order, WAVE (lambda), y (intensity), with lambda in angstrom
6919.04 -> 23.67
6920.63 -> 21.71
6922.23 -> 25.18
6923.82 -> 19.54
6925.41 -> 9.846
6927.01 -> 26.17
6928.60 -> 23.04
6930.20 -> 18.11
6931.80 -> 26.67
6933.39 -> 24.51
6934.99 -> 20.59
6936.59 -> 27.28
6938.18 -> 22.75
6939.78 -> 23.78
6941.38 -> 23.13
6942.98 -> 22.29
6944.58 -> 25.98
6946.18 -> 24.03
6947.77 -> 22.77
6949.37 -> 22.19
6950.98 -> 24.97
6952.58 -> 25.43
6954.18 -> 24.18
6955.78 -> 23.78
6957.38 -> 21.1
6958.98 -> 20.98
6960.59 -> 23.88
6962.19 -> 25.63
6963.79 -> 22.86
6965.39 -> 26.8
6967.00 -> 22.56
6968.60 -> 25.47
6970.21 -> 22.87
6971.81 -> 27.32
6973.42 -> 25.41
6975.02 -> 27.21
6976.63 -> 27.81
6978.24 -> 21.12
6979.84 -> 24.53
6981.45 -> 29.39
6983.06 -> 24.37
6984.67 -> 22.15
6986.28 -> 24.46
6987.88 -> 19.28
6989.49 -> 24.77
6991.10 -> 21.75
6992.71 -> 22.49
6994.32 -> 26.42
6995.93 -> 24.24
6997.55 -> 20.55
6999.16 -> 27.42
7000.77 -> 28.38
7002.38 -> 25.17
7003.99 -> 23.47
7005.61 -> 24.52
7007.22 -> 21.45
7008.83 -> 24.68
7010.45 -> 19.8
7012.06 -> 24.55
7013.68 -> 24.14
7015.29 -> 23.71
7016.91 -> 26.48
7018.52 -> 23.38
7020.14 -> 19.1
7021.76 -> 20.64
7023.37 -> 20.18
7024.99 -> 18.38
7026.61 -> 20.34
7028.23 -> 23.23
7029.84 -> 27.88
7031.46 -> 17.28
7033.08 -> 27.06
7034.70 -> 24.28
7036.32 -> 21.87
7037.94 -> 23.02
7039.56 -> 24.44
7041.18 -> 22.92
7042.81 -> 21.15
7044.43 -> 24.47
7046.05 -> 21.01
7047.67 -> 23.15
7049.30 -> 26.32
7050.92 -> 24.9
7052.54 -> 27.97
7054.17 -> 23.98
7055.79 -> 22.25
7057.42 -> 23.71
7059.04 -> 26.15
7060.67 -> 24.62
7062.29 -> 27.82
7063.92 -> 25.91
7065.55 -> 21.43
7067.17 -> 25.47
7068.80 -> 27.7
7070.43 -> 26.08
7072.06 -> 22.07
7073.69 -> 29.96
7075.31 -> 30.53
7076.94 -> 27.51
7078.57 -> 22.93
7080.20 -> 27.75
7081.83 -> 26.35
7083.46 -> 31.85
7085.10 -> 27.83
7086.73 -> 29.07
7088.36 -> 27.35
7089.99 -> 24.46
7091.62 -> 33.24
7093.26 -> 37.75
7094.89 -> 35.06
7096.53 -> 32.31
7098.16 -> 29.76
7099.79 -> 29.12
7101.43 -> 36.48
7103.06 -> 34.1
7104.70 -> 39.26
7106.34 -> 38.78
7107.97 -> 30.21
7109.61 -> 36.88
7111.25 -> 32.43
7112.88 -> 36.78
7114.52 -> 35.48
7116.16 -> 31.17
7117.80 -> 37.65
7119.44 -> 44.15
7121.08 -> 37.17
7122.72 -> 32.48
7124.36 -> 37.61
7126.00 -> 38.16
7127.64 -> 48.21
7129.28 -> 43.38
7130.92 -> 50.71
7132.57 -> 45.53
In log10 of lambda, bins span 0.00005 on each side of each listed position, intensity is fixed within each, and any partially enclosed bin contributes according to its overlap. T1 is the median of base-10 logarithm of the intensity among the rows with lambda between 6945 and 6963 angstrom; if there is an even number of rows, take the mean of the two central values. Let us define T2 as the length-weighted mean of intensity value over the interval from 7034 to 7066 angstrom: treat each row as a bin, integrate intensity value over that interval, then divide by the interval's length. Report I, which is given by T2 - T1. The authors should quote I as 23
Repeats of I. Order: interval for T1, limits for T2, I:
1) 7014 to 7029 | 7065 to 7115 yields 29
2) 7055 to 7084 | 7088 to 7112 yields 32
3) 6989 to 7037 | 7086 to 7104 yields 30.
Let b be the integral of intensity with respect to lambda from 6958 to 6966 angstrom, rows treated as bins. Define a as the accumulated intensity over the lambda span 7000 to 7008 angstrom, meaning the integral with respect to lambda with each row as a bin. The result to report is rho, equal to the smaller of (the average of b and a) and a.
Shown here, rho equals 194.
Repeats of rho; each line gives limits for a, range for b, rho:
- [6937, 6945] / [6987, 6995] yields 186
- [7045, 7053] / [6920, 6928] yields 180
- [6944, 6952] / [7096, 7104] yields 192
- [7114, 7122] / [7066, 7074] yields 252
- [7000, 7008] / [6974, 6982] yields 197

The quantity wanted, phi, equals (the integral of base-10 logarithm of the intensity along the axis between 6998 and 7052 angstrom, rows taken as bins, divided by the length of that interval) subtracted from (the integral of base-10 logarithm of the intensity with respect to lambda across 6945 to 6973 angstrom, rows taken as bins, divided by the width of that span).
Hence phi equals 0.01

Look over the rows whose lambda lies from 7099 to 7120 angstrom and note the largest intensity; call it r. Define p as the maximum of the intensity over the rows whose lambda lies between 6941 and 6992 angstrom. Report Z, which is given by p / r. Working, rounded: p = 29.39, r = 44.15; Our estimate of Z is 0.67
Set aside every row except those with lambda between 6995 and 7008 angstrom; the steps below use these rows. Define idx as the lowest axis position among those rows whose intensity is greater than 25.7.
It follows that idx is 6999.16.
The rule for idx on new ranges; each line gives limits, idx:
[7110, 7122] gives 7111.25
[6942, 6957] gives 6944.58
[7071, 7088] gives 7073.69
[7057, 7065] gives 7059.04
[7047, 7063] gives 7049.30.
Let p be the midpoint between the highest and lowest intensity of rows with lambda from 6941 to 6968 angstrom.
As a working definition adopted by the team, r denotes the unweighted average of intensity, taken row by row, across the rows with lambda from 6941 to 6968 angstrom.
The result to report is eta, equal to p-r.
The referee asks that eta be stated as 0.21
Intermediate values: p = 23.9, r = 23.7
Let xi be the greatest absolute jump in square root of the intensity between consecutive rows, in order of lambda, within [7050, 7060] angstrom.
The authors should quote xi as 0.39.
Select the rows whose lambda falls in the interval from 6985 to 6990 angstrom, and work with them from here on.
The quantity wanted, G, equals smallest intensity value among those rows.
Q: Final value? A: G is 19.28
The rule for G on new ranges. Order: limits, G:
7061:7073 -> 21.43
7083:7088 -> 27.83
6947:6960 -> 20.98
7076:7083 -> 22.93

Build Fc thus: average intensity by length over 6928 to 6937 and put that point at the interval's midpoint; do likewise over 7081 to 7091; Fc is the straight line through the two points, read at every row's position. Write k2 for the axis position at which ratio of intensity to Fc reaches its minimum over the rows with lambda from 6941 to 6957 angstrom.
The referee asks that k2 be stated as 6949.37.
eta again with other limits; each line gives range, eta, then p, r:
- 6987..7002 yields -0.09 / 23.8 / 23.9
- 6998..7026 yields 0.12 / 23.4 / 23.3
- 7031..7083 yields -0.85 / 23.9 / 24.8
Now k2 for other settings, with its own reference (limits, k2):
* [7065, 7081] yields 7065.55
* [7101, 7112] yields 7107.97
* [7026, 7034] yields 7031.46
